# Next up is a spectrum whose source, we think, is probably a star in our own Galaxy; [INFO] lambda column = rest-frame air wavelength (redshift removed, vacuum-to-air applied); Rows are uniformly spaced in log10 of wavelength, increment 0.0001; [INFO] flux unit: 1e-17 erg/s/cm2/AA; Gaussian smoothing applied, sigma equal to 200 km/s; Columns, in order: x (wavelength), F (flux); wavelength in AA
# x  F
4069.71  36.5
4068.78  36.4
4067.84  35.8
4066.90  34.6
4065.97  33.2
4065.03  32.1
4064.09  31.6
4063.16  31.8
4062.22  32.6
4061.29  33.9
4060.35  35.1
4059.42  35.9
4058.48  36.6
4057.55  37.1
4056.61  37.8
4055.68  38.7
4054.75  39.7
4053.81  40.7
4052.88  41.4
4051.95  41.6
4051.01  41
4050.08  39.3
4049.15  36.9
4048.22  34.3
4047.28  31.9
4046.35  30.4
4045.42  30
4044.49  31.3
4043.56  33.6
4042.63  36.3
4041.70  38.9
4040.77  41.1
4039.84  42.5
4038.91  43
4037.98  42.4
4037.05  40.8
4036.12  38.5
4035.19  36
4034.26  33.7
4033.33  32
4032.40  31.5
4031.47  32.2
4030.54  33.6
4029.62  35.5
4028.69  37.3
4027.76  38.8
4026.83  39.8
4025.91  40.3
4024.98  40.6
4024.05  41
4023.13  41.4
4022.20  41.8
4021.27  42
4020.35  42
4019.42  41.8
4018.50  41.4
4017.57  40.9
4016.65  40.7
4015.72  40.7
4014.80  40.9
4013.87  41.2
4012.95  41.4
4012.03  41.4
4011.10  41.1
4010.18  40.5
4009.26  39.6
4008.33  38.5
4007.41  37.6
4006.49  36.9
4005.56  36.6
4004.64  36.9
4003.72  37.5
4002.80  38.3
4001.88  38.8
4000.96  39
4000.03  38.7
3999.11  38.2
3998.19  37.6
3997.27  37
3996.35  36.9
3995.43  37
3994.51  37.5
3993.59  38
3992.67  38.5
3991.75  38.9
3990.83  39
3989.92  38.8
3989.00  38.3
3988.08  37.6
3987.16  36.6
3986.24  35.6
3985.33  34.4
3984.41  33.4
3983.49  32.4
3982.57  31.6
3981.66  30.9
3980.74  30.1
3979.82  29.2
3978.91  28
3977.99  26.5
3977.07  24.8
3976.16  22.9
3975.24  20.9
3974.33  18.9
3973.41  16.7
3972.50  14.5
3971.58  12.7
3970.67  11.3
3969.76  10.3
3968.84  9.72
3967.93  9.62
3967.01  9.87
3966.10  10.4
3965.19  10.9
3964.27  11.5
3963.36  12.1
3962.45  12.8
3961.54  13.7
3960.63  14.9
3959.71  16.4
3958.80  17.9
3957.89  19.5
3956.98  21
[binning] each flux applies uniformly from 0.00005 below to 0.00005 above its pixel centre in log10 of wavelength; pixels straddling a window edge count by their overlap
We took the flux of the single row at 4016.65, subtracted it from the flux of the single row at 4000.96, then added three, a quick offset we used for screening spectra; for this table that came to 1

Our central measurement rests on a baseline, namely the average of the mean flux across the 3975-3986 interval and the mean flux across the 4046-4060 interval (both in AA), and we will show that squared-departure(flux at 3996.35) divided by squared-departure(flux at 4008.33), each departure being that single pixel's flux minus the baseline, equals 0.5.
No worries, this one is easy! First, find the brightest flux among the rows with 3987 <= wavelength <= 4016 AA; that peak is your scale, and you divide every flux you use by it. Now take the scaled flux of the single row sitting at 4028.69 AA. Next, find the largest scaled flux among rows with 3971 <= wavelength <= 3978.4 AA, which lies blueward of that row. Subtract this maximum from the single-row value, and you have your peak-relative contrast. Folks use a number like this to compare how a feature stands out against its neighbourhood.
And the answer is 0.3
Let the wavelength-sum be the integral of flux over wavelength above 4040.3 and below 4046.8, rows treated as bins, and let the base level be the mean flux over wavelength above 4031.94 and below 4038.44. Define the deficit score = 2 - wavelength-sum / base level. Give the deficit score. -4.2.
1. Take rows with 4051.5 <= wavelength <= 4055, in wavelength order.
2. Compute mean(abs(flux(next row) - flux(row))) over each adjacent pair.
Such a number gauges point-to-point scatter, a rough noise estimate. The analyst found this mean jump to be 0.6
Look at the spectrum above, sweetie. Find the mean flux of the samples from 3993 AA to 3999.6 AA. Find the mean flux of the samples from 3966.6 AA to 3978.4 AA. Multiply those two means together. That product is 601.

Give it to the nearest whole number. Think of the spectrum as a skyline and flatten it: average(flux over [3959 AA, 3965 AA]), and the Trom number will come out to 14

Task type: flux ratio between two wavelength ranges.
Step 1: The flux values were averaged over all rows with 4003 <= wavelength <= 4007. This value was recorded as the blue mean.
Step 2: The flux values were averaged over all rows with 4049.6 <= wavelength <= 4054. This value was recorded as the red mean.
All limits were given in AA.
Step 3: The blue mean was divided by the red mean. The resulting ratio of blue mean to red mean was 0.91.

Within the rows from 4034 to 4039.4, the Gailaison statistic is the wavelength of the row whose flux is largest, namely 4038.91 AA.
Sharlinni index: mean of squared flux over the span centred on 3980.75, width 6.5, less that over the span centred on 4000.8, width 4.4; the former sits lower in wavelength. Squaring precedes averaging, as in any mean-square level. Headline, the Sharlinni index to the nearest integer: -597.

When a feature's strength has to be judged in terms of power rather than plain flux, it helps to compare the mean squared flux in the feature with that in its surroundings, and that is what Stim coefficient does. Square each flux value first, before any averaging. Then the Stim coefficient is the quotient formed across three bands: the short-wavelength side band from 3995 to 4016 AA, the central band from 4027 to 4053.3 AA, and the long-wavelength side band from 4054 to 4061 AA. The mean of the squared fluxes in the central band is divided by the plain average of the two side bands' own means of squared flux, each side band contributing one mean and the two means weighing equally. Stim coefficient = 0.94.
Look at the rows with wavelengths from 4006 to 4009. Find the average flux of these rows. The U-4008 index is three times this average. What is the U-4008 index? 113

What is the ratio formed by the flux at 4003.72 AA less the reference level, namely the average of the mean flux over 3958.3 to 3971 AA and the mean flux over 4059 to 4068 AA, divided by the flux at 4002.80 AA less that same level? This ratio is 0.95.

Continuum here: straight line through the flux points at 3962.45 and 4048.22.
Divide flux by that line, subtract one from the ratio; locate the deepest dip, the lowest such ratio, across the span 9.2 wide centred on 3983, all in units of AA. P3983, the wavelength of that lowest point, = 3978.91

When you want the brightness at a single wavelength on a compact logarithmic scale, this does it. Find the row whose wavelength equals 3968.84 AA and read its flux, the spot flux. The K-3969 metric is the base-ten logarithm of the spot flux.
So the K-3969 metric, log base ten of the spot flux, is 0.99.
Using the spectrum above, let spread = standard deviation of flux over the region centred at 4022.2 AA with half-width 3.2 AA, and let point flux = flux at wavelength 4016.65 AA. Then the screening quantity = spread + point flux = 41.2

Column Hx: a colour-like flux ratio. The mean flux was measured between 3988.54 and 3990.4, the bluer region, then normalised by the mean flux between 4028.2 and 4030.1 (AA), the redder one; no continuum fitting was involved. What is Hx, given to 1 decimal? 1.1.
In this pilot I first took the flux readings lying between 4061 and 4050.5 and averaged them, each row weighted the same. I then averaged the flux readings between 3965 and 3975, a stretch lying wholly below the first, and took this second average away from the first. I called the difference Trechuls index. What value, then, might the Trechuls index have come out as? 26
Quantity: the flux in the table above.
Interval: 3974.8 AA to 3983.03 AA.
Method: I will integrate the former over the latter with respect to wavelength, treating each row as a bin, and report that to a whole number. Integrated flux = 224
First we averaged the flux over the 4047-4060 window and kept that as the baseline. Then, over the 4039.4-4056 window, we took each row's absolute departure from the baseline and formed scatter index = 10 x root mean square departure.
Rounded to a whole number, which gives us 42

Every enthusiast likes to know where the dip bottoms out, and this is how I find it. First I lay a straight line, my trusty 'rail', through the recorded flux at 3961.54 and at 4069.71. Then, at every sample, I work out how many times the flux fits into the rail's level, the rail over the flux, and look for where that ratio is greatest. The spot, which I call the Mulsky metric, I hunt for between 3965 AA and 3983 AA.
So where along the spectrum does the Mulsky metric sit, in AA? 3968.84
